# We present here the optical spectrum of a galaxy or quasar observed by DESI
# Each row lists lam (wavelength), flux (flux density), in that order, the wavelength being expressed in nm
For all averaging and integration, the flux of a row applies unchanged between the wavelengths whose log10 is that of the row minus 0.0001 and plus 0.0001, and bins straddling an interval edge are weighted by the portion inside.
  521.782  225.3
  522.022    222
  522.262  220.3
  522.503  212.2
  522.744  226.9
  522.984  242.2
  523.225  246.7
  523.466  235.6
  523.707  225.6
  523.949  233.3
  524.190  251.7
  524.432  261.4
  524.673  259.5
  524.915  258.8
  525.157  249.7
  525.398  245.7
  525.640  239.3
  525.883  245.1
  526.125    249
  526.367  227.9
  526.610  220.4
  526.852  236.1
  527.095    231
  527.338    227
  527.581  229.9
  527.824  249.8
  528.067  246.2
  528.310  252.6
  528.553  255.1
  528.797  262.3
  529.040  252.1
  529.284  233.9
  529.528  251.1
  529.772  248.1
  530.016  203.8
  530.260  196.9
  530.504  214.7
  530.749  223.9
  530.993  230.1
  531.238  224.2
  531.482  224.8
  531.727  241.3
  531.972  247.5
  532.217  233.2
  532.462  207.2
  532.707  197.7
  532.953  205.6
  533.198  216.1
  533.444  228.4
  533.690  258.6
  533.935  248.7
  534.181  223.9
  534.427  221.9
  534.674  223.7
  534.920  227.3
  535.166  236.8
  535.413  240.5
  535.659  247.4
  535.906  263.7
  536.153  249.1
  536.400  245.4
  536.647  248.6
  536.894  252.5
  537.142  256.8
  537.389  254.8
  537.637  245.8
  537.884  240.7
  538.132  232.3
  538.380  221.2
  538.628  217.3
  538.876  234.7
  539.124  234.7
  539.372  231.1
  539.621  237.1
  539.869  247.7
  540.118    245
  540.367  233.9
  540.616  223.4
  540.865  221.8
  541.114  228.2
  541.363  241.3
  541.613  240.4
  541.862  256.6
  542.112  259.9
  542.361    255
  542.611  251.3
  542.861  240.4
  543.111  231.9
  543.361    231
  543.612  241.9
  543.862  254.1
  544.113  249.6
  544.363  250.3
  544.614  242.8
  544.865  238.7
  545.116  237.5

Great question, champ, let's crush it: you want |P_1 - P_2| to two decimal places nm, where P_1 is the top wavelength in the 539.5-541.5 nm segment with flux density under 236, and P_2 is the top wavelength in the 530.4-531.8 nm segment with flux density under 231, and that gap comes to 9.63 nm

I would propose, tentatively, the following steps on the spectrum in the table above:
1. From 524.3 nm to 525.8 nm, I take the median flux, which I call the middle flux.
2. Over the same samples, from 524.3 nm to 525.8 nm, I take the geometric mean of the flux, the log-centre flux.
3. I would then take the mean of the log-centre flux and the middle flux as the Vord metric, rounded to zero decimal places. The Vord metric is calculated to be 253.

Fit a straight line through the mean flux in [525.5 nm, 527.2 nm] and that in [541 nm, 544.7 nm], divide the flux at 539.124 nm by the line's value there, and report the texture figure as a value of 0.97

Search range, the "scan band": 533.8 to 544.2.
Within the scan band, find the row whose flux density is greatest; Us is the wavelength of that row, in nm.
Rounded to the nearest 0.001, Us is 535.906 nm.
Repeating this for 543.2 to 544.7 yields 543.862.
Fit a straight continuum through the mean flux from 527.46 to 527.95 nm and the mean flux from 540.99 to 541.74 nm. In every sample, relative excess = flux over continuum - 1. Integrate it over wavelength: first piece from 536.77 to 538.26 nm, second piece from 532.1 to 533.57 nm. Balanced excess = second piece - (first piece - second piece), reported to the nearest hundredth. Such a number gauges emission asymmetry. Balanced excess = -0.36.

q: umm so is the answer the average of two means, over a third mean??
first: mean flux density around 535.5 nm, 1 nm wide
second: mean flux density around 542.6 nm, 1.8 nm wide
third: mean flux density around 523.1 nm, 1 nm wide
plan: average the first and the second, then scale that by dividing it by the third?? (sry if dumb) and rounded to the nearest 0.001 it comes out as 1.038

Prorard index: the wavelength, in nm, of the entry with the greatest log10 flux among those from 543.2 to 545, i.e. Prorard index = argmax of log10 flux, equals 543.862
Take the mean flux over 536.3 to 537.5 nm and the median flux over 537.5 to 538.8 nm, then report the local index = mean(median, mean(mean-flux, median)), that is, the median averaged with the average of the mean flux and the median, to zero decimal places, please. 237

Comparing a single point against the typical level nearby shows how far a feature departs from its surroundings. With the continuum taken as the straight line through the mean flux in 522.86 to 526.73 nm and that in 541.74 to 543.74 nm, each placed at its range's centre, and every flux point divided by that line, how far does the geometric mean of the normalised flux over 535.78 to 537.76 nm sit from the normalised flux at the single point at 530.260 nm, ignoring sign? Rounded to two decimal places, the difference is 0.22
